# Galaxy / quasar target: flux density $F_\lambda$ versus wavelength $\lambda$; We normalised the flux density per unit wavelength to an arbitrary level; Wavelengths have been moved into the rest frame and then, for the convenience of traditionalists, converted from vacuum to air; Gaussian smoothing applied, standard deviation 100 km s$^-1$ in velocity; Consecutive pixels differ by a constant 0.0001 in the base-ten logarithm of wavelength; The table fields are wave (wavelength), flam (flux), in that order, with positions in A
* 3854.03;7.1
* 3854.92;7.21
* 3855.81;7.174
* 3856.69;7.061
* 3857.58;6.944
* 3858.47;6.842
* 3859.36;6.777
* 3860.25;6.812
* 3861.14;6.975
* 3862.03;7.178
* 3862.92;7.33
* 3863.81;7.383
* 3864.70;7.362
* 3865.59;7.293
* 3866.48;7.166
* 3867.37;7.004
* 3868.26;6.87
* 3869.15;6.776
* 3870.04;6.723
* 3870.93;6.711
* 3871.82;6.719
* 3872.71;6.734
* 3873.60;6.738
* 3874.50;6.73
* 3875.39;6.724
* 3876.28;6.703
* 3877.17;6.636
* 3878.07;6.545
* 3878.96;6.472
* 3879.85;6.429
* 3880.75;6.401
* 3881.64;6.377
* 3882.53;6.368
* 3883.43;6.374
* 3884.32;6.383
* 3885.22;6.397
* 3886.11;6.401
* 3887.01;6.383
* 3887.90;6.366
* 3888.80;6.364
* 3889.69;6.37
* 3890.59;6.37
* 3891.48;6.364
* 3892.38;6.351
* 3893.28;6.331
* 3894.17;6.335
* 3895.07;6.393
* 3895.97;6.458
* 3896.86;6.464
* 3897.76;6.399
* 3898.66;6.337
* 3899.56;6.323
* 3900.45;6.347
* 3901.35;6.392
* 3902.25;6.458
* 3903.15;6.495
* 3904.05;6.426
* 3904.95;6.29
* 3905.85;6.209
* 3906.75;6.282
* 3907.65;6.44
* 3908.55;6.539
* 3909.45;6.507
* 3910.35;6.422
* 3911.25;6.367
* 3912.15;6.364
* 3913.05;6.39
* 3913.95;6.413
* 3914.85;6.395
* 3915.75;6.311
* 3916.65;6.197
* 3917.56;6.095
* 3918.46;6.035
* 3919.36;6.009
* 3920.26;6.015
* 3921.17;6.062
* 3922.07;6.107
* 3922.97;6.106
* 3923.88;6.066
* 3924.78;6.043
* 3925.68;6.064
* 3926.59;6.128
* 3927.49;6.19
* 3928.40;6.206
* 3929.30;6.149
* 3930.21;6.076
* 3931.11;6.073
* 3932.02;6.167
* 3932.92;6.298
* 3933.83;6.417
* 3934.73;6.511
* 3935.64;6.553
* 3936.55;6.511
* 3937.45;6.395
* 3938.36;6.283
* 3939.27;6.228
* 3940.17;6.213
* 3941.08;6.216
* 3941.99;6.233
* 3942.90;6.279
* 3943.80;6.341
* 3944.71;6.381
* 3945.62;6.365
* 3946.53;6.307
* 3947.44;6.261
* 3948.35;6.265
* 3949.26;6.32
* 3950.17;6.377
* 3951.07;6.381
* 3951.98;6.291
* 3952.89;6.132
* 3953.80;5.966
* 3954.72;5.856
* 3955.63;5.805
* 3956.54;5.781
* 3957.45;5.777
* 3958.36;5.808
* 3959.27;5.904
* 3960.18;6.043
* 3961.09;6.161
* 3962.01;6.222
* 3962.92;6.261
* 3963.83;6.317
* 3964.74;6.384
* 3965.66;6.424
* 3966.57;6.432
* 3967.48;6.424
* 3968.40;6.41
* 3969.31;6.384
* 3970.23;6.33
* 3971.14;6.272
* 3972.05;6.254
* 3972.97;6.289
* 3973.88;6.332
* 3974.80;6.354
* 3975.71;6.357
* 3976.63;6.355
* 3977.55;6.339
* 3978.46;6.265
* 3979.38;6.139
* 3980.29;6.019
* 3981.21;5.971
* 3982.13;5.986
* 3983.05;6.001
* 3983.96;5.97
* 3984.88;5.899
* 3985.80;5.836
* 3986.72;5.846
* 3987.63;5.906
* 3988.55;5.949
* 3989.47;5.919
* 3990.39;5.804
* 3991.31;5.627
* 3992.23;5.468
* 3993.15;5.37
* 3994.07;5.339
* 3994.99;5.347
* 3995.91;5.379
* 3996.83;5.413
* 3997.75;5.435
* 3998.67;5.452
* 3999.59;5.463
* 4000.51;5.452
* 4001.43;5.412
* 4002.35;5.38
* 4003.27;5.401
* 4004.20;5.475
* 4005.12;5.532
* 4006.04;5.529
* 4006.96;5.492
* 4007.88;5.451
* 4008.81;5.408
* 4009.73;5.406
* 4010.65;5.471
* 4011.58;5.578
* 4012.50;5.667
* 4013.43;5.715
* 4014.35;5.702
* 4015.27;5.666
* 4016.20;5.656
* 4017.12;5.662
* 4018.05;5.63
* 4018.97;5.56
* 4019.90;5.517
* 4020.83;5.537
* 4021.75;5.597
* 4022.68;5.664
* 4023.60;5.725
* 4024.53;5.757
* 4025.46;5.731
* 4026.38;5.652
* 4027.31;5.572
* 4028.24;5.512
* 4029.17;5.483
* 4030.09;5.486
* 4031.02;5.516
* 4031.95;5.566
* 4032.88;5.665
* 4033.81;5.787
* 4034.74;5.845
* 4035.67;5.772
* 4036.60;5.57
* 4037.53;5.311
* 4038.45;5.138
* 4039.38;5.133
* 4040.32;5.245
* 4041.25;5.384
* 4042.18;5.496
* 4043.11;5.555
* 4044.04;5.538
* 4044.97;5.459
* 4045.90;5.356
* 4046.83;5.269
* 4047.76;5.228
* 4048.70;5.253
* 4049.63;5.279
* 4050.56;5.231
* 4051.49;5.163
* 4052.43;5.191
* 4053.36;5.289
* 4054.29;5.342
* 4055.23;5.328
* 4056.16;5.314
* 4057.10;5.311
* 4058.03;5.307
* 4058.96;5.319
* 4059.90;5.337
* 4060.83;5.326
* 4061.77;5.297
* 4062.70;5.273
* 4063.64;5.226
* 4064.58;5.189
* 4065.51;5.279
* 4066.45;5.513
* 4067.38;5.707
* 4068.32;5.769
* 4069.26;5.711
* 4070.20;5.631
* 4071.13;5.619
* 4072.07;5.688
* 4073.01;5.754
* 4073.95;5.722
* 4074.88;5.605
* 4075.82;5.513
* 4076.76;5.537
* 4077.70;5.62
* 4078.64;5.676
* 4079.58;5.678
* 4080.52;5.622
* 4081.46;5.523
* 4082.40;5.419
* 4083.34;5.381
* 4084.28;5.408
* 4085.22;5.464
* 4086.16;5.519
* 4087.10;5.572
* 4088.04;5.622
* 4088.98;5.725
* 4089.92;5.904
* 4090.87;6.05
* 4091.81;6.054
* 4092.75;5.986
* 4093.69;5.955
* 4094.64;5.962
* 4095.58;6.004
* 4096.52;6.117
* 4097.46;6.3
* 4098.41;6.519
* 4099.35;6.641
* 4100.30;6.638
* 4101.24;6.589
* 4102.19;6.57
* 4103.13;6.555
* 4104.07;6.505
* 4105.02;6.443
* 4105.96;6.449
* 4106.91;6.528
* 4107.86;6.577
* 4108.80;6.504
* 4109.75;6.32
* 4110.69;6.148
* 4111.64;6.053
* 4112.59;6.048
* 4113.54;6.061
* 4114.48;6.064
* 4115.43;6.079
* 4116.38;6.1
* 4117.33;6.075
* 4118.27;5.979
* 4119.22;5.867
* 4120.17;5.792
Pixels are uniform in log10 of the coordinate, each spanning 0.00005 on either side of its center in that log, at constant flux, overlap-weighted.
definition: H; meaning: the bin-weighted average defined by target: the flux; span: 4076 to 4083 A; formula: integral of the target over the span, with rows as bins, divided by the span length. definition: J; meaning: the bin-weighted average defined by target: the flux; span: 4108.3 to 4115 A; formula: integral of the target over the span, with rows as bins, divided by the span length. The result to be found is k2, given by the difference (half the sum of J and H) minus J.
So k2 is -0.30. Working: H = 5.57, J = 6.2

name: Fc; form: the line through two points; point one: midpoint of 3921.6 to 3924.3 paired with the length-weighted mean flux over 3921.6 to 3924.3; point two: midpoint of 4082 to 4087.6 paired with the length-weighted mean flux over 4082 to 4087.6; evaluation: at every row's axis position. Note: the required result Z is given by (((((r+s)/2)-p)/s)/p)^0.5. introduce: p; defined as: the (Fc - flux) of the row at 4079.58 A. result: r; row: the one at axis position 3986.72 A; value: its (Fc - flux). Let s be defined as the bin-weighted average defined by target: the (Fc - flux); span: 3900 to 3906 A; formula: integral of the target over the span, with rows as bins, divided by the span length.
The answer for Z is 1.4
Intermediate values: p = -0.2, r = 0.0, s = -0.21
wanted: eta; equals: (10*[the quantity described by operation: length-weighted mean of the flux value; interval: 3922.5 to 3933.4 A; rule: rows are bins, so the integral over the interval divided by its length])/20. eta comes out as 3.06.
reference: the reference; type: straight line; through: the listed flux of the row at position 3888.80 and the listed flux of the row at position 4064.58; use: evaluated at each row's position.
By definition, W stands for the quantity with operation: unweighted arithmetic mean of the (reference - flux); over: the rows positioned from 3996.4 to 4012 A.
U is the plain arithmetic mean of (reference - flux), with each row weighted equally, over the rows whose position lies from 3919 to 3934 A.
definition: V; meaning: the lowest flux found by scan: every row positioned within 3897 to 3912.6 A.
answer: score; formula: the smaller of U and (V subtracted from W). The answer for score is -6.07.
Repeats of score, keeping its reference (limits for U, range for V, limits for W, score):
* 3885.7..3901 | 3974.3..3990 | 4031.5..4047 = -5.95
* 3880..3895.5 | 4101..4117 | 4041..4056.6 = -6.09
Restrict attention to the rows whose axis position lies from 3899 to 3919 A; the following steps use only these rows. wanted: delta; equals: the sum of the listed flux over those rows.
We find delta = 140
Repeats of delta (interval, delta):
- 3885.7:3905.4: 140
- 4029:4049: 120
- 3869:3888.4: 144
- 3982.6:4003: 124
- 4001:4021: 122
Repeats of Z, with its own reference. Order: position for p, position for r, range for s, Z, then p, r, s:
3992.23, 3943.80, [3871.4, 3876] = 2.2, 0.4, -0.3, -0.45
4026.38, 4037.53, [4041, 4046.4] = 5.7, 0.0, 0.3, 0.16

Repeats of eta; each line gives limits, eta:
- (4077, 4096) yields 2.85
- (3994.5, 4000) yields 2.71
